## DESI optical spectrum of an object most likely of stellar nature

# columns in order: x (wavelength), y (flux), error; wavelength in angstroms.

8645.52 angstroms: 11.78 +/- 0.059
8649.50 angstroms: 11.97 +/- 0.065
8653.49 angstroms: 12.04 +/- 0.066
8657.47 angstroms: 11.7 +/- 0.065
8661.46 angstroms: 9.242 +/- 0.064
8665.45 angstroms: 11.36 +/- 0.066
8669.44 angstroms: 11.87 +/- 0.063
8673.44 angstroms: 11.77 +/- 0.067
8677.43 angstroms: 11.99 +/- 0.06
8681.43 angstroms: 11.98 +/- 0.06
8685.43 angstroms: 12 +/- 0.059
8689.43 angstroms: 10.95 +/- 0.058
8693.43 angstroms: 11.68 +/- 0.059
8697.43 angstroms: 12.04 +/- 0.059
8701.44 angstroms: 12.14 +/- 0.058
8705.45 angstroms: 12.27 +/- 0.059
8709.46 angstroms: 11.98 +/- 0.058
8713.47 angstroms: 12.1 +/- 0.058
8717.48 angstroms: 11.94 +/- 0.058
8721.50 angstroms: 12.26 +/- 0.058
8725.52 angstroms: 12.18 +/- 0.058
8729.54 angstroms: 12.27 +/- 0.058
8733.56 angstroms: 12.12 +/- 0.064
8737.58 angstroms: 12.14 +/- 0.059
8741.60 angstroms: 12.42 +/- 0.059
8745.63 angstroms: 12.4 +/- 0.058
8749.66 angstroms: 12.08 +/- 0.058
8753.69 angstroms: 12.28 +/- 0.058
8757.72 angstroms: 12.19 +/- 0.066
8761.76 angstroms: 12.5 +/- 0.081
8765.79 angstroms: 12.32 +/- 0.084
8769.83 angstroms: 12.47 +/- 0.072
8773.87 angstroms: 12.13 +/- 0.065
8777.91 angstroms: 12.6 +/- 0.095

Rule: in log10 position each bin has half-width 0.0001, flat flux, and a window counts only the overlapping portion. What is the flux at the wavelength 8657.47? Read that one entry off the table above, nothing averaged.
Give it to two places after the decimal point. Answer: 11.70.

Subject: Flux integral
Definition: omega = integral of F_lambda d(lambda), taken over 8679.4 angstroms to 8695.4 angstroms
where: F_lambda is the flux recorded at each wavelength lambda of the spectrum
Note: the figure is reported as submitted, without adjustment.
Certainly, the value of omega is 186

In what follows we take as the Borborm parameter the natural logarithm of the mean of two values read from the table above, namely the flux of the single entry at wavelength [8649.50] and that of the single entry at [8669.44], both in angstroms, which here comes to 2.48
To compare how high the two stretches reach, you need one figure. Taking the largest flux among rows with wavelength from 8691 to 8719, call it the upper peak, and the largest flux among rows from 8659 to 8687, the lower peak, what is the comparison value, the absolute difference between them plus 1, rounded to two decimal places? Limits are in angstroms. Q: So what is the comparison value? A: 1.27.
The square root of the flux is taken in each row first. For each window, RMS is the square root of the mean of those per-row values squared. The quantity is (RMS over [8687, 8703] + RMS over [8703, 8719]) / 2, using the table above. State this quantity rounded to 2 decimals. 3.45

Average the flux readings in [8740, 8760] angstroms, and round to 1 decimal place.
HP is 12.3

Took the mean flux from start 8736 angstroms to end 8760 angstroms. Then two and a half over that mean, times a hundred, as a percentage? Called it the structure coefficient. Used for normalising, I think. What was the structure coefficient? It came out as 20.4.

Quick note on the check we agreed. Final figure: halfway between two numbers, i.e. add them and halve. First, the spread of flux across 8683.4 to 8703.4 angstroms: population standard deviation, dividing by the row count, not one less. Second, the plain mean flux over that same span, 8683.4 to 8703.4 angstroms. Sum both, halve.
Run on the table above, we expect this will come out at 6.10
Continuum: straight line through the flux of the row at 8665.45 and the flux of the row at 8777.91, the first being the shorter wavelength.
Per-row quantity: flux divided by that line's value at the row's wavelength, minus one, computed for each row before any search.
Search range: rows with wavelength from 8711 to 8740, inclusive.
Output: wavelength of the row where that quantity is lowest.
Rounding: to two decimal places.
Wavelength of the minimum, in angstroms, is 8737.58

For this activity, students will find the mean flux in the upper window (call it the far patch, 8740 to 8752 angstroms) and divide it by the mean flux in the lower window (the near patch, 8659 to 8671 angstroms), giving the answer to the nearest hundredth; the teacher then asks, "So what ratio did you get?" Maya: 1.14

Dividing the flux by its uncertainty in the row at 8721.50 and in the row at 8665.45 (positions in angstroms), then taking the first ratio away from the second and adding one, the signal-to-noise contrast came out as -38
